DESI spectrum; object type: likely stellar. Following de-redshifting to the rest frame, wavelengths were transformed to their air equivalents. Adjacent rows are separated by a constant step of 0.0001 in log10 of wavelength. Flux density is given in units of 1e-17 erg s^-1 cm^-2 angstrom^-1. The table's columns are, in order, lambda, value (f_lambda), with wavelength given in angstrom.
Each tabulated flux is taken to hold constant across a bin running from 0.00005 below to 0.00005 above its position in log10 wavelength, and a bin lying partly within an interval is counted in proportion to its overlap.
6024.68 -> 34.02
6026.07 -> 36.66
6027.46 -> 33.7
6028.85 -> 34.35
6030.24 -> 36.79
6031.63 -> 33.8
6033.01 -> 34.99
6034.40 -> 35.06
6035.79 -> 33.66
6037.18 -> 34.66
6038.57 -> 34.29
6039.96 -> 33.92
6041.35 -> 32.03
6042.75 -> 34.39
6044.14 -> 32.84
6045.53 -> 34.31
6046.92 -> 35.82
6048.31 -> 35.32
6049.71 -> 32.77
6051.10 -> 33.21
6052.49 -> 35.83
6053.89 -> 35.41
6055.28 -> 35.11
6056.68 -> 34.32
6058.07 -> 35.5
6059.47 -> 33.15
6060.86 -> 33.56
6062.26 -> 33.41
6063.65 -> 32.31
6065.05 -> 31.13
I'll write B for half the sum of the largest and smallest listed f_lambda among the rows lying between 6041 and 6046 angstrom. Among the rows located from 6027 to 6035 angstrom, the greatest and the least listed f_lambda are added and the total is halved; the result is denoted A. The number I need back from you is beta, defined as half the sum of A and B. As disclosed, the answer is 34.2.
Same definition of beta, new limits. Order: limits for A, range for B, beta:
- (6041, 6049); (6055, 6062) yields 34.1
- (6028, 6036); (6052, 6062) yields 34.9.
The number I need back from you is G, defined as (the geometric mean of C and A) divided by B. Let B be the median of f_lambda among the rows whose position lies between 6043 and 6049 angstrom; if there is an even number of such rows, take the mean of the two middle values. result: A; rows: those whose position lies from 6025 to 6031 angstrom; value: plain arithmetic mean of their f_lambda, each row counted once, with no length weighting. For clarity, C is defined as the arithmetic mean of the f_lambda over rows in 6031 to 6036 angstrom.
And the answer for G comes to 1.00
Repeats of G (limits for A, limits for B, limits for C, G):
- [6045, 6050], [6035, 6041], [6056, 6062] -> 1.01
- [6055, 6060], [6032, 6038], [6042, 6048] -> 0.99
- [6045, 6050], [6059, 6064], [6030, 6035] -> 1.05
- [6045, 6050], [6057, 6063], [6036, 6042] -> 1.02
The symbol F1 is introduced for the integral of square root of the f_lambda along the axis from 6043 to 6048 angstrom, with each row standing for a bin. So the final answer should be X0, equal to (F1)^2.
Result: 863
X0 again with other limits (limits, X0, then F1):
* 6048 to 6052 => 539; 23.2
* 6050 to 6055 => 868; 29.5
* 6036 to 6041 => 852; 29.2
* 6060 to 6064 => 532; 23.1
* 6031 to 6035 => 556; 23.6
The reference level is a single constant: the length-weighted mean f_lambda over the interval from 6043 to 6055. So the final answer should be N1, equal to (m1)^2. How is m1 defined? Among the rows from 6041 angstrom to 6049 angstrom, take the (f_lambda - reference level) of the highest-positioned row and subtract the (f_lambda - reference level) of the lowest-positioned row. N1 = 10.8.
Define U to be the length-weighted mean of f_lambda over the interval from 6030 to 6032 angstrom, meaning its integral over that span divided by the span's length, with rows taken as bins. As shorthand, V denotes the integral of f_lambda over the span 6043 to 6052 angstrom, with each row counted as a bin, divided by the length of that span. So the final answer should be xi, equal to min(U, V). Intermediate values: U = 35.2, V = 34.1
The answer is 34.1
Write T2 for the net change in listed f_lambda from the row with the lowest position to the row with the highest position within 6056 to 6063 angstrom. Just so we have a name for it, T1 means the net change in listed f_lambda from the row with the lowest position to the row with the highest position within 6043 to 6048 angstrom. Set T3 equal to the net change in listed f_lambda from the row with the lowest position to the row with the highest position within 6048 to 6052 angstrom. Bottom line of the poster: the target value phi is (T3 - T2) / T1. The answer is -0.4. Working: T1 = 3.0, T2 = -0.9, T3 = -2.1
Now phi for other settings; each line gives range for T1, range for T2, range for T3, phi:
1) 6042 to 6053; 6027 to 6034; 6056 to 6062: -1.4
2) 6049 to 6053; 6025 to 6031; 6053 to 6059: 0.0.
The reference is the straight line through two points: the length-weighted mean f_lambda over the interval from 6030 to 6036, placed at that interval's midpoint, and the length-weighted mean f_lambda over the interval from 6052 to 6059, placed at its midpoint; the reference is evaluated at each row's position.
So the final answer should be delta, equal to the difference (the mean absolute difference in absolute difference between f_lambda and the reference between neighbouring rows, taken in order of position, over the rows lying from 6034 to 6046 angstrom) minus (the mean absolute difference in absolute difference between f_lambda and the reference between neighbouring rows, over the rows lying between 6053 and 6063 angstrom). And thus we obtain 0.6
